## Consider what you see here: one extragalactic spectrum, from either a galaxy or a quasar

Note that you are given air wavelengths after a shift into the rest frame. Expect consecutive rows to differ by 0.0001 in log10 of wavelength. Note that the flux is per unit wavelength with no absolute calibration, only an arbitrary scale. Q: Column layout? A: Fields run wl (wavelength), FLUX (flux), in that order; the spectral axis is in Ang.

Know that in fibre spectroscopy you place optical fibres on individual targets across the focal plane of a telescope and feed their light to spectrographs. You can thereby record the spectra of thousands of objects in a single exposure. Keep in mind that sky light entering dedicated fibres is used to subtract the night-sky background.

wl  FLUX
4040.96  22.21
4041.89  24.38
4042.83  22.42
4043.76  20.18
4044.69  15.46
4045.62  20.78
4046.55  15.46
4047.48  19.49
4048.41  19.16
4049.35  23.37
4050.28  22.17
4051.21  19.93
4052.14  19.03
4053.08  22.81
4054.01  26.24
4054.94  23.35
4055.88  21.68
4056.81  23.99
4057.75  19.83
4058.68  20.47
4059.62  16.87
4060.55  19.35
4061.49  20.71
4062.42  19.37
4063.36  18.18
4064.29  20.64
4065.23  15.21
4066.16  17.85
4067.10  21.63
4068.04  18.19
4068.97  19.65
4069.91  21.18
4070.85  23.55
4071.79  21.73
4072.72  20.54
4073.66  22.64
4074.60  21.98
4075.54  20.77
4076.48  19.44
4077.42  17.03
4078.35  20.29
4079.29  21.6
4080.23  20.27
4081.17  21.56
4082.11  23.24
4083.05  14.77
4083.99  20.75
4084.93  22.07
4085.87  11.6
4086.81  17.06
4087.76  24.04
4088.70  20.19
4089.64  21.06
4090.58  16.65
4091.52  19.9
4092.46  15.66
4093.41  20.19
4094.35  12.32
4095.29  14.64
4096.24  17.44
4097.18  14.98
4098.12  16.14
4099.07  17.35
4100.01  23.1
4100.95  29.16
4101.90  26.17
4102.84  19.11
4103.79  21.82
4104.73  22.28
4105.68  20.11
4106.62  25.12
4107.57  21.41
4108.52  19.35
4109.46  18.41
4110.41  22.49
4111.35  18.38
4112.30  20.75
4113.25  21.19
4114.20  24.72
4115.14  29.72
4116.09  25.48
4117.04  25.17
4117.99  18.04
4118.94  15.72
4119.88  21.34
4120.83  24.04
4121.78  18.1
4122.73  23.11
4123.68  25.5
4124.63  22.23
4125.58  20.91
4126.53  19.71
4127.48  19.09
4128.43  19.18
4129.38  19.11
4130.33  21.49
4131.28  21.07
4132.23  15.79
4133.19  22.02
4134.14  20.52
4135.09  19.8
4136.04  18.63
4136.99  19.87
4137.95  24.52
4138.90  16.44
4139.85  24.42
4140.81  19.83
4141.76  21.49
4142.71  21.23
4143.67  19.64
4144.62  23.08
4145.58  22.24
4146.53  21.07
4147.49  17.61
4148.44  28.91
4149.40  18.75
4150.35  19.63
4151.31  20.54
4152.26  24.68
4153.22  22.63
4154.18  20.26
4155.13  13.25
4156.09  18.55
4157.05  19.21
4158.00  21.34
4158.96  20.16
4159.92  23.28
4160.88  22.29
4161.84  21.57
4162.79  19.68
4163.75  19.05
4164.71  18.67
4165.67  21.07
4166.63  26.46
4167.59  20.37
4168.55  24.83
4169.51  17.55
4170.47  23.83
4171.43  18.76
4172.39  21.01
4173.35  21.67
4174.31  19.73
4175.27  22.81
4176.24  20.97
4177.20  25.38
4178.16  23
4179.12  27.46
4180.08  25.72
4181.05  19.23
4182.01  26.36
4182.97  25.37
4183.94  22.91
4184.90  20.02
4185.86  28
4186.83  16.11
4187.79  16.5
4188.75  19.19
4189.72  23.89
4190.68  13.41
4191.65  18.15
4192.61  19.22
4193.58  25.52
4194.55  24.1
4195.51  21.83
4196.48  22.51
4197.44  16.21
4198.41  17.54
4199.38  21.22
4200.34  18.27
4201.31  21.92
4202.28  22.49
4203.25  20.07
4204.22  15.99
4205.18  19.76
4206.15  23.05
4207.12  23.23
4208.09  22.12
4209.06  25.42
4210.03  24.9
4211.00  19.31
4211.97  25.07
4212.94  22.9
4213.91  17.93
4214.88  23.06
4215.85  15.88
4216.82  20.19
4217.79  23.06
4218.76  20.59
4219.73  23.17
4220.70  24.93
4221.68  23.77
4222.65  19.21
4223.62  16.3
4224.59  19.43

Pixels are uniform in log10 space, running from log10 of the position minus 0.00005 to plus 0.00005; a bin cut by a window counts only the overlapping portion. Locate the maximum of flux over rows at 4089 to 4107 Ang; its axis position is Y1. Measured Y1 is 4100.95 Ang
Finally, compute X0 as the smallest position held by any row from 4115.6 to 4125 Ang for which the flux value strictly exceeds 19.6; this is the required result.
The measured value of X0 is 4116.09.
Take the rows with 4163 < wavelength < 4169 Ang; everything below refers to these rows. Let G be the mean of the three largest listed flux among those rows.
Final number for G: 24.1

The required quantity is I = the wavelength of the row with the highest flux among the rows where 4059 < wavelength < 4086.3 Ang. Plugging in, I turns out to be 4070.85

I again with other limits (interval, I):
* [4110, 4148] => 4115.14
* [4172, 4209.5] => 4185.86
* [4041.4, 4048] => 4041.89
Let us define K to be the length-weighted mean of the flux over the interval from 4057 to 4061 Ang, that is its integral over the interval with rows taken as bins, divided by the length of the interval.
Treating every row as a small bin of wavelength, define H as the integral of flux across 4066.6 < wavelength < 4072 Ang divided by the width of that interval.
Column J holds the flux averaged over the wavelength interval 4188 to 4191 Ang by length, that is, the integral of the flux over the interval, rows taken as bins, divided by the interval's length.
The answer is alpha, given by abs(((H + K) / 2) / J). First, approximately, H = 20.9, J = 18.9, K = 19.5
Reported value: 1.07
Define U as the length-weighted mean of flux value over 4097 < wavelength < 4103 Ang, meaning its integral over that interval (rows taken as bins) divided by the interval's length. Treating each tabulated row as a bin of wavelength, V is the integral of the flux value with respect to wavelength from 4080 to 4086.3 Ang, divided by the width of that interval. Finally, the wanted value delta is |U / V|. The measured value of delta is 1.11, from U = 21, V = 19.2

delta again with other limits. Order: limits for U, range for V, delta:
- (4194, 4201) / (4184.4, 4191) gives 1.03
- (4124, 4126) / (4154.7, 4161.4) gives 1.11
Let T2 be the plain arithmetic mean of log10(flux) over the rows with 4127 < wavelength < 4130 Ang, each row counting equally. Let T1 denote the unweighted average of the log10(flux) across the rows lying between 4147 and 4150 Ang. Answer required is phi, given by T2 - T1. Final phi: -0.04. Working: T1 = 1.33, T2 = 1.28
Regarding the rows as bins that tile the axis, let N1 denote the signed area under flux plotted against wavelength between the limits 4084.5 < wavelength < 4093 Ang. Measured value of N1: 159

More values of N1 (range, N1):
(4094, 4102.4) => 161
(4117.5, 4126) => 179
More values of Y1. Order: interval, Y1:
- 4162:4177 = 4166.63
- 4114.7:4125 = 4115.14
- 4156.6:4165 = 4159.92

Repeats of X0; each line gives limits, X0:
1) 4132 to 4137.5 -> 4133.19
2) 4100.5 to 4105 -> 4100.95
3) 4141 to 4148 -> 4141.76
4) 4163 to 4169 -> 4165.67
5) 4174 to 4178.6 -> 4174.31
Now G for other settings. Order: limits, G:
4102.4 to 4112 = 23.3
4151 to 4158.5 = 22.9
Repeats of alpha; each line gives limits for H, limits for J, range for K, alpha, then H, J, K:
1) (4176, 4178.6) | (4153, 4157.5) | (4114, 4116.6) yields 1.35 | 23.4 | 18.5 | 26.9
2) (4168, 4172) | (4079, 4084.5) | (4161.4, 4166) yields 1.01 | 21.2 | 20.3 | 20.0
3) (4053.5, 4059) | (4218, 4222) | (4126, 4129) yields 0.91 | 22.7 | 23.1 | 19.4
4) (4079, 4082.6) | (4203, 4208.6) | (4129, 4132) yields 1.01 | 21.6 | 20.8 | 20.2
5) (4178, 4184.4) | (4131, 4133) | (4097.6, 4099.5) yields 1.10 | 24.3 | 18.6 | 16.7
